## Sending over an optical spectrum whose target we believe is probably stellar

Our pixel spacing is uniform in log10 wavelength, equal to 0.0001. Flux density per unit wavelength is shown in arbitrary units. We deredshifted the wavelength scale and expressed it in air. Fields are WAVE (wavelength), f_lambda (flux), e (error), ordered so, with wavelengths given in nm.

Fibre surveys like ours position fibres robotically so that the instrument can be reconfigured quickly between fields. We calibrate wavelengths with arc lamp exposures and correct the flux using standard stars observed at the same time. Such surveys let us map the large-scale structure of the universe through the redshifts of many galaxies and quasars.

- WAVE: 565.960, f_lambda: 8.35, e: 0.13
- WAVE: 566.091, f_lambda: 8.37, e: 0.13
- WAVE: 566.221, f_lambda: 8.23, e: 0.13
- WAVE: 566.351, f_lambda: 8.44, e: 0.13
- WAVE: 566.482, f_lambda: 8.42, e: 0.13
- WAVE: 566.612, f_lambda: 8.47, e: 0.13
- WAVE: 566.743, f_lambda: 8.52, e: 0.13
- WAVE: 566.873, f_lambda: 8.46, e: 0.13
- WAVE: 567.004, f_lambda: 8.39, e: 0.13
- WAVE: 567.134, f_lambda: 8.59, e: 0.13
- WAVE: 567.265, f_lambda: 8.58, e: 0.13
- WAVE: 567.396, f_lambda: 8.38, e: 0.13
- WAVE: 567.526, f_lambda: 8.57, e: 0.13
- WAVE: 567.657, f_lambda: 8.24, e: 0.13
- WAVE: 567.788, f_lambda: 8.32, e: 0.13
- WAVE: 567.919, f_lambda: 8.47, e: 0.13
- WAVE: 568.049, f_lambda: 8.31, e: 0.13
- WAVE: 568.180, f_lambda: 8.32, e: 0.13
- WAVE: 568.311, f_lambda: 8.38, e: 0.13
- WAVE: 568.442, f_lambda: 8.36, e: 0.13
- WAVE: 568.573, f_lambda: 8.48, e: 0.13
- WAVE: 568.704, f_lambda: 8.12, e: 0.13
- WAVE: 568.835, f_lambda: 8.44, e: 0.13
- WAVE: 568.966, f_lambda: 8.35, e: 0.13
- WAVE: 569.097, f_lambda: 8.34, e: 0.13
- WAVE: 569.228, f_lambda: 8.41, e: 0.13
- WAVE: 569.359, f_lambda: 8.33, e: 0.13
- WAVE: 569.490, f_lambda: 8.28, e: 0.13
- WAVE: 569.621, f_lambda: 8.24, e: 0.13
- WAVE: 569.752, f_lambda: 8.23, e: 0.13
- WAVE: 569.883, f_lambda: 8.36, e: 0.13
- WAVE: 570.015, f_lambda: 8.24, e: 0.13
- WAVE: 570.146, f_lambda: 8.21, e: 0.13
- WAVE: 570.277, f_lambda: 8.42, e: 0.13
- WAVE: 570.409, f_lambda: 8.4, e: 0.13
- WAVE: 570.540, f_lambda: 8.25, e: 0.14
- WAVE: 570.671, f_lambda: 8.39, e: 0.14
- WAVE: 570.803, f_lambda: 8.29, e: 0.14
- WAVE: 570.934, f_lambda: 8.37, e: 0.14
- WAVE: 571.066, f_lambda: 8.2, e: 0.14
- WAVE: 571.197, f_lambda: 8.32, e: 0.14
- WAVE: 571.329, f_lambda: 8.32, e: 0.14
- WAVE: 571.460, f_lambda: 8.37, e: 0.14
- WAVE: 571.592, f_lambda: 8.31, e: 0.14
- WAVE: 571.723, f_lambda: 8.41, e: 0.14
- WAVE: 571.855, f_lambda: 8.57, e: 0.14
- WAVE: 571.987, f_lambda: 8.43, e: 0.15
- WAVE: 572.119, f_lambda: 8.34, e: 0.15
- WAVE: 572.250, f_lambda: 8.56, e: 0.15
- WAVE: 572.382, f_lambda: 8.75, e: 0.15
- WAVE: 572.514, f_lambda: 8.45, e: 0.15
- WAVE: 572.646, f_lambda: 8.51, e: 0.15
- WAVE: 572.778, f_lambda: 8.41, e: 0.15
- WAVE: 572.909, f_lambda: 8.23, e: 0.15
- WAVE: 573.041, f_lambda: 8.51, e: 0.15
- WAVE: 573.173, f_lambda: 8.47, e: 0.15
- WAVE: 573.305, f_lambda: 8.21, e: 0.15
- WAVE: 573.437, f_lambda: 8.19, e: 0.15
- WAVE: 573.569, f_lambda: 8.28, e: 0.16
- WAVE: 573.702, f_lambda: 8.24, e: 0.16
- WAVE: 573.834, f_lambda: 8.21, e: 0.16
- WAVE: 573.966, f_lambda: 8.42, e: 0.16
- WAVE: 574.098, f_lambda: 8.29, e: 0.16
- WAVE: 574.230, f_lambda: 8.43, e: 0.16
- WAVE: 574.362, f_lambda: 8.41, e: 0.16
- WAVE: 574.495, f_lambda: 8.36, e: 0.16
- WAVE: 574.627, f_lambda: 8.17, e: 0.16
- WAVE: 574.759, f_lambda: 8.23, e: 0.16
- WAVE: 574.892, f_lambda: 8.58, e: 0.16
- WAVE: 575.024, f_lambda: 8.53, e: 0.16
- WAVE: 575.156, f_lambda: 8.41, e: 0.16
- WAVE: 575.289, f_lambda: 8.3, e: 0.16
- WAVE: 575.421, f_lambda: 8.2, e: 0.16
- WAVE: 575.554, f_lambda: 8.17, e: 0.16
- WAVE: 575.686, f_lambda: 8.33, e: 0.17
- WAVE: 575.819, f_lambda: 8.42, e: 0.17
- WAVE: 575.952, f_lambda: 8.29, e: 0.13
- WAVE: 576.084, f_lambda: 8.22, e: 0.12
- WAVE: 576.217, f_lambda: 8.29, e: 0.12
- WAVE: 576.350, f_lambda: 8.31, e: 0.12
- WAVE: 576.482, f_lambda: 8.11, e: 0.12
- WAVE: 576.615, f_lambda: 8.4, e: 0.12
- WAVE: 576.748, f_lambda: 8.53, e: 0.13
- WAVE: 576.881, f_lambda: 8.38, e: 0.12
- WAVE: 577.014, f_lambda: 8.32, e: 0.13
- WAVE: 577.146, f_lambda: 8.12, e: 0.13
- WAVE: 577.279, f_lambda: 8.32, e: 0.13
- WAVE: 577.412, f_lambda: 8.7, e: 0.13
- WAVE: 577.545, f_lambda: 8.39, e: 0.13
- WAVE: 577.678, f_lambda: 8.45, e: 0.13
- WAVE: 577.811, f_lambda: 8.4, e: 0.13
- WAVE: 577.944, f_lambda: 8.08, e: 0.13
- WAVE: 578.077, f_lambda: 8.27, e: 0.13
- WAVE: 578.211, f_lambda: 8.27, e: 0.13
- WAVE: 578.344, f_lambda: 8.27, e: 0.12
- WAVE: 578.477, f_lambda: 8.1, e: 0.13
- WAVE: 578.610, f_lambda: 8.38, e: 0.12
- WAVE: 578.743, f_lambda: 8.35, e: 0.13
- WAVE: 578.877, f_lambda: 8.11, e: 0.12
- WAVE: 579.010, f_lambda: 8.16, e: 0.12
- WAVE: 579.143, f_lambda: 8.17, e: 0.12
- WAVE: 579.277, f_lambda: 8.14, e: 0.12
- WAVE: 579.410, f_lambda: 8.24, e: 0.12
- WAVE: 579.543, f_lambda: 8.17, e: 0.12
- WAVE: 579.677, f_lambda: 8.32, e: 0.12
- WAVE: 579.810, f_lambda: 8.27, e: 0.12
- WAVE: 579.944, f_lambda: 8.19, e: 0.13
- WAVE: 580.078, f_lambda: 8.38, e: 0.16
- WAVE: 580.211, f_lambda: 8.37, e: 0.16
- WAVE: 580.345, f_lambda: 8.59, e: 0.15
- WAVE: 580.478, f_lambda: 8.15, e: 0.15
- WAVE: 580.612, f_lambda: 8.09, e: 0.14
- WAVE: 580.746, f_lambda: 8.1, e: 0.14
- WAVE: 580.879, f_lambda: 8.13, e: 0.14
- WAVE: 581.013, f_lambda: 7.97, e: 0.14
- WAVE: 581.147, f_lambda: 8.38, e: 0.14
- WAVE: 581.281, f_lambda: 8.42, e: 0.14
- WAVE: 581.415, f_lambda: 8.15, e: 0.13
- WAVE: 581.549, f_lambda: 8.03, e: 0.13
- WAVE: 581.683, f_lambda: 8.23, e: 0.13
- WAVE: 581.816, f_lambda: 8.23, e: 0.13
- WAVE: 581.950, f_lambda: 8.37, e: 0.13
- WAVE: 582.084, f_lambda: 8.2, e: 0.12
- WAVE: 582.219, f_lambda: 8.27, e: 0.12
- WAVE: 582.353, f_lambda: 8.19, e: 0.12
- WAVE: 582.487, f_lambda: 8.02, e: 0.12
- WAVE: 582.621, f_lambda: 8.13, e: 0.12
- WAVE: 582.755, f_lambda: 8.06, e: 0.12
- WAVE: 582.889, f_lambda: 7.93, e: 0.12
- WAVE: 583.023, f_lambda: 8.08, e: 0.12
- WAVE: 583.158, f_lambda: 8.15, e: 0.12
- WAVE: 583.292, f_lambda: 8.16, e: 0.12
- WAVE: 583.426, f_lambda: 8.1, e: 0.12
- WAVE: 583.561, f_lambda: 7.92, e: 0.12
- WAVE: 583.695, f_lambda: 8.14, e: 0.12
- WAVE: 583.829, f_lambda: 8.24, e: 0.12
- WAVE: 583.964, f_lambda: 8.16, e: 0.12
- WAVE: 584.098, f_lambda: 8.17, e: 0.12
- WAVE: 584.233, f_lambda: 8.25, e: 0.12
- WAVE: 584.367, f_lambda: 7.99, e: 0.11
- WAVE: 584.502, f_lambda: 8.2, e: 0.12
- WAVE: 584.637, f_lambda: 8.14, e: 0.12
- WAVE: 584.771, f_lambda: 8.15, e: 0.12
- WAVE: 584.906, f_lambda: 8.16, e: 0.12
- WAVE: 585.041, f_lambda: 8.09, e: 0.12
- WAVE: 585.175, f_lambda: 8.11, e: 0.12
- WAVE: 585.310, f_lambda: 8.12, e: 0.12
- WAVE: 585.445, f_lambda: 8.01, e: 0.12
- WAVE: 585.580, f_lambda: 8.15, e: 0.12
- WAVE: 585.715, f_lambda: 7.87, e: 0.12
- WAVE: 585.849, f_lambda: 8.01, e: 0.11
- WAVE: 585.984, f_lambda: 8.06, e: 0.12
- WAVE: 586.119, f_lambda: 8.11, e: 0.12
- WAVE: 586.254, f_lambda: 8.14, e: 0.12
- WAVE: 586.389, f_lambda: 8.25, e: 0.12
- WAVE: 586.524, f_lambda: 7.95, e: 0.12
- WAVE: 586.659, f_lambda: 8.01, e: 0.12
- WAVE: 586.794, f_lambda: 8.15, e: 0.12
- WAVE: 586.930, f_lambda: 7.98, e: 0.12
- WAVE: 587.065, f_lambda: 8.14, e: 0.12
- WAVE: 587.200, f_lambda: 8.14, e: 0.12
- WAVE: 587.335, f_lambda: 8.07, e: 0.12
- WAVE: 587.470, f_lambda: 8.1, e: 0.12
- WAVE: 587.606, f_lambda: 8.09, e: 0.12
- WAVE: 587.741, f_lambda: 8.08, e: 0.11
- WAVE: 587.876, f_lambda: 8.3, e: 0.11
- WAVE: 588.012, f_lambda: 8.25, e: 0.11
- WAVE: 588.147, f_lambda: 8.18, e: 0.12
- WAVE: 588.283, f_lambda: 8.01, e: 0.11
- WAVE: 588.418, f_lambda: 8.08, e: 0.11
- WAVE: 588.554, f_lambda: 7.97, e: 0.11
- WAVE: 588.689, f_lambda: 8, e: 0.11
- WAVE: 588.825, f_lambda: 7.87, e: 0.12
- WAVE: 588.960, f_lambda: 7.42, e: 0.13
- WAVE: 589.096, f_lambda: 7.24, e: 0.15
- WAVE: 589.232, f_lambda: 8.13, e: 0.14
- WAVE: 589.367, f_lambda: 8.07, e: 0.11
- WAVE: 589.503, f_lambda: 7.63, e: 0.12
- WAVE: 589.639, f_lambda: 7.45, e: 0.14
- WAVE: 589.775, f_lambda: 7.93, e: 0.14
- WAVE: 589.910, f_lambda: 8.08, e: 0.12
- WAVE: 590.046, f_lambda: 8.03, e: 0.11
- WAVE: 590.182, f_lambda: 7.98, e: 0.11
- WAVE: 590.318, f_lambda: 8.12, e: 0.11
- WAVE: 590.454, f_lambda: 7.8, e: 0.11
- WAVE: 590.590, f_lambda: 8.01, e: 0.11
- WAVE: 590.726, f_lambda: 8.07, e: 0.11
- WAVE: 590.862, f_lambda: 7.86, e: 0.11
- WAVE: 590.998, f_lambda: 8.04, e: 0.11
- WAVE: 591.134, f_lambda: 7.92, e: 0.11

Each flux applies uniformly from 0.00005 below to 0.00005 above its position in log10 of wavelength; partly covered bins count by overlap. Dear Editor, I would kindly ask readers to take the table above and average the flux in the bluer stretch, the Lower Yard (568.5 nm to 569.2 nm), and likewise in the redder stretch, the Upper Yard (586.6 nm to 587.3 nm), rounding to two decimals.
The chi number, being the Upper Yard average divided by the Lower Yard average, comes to 0.97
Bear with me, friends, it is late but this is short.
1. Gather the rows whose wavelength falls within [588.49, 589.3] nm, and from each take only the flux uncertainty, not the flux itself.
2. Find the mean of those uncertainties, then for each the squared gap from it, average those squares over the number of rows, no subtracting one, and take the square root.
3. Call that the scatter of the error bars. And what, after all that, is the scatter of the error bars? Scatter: 0.015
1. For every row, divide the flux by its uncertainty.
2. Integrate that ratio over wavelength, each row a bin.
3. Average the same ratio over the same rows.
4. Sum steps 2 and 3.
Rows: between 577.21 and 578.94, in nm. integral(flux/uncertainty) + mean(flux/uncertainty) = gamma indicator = 178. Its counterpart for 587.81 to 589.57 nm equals 186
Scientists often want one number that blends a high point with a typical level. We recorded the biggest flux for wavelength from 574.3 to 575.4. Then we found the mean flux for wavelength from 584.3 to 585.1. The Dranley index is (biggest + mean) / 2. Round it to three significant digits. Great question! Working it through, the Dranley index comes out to 8.35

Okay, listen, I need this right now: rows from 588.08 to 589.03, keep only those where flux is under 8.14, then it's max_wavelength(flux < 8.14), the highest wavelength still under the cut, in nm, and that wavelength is 588.960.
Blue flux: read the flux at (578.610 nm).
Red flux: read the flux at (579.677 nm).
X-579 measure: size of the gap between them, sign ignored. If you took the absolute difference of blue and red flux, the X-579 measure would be 0.06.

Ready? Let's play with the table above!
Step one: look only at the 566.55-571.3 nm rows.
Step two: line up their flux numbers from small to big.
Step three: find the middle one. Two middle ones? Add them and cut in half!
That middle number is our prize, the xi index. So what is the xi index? 8.36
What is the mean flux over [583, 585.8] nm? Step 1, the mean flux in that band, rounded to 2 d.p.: 8.11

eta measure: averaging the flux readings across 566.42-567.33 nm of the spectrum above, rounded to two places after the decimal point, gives 8.49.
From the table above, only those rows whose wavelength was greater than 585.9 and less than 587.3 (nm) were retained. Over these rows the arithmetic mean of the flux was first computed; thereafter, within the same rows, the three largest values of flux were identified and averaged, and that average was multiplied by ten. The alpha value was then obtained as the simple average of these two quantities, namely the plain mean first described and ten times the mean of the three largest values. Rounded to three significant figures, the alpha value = 44.9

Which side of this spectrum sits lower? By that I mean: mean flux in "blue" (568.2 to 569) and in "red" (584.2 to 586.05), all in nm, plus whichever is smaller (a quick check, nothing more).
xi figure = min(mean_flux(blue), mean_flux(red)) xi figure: 8.09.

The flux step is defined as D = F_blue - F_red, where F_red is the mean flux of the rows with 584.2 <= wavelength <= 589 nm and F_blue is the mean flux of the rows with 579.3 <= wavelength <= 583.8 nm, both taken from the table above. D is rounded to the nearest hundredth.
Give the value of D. 0.11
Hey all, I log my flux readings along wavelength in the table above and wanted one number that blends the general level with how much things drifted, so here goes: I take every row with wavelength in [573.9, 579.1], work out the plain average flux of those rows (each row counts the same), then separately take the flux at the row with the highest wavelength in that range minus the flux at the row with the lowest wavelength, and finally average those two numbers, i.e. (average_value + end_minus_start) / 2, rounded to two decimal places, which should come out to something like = 4.03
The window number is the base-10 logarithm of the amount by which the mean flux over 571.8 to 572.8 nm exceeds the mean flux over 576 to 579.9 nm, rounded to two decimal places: -0.66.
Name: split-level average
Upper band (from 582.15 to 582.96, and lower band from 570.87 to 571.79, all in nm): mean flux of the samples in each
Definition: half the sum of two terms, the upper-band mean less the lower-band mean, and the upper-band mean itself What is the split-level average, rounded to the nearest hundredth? 3.94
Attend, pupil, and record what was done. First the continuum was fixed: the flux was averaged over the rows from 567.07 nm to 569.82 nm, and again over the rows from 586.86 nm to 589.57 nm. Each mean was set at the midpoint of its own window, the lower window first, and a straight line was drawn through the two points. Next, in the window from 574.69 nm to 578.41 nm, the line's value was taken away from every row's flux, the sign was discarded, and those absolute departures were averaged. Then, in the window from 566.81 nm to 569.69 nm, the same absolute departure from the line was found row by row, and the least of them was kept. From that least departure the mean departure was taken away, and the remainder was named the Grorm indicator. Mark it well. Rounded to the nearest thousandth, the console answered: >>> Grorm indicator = -0.142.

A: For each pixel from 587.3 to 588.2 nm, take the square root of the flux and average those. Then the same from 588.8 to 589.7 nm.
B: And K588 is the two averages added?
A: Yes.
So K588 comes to 5.63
